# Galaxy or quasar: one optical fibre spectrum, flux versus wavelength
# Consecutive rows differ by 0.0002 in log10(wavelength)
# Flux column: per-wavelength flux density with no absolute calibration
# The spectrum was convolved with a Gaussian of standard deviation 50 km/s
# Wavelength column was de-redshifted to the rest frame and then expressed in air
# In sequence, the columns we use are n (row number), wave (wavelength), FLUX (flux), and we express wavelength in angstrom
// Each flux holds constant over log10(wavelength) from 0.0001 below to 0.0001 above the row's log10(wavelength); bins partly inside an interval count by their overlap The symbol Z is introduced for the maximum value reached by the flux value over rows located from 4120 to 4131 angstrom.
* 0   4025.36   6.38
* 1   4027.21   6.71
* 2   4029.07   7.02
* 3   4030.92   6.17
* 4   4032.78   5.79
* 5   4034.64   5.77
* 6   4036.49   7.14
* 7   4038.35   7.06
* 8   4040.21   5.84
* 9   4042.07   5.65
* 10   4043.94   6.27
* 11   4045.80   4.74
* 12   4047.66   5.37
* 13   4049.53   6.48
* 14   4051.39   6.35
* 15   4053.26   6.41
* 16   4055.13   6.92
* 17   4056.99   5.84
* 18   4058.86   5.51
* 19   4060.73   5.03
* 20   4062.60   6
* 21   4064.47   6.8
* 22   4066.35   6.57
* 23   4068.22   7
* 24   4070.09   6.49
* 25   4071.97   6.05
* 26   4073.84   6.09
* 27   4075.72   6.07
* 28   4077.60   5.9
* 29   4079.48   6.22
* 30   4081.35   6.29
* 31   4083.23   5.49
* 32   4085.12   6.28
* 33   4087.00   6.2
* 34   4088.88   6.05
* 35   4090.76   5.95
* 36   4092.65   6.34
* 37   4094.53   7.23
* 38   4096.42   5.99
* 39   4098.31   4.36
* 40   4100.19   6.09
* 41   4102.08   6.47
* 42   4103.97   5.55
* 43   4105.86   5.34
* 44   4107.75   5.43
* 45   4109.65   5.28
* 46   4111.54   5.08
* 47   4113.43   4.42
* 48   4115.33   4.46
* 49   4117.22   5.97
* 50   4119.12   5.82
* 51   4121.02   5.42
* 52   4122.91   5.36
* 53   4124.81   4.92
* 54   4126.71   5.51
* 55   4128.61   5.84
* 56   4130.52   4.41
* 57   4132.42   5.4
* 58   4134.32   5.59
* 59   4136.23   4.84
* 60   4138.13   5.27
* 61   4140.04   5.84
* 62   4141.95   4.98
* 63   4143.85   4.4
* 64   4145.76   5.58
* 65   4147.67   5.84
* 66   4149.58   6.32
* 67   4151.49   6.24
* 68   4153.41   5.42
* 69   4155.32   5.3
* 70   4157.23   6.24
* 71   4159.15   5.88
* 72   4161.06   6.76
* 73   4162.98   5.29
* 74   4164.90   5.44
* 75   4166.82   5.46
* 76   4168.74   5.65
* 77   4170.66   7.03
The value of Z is 5.84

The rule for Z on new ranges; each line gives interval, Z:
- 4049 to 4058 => 6.92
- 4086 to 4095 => 7.23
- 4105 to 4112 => 5.43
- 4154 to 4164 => 6.76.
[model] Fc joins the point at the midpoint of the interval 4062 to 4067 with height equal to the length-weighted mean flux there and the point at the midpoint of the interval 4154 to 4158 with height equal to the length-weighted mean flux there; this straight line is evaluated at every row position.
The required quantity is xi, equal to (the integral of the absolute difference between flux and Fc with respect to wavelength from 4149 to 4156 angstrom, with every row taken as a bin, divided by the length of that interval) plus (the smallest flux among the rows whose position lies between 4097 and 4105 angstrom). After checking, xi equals 4.8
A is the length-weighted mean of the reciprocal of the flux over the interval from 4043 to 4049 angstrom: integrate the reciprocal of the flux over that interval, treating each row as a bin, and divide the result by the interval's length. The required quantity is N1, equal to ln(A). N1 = -1.70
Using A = 0.183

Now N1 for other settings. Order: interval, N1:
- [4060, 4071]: -1.84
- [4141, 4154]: -1.70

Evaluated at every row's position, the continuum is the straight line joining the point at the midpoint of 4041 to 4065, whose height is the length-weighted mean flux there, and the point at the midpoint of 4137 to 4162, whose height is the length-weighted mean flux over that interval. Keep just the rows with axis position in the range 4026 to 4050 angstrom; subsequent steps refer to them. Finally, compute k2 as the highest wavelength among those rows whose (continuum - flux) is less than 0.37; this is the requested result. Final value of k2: 4049.53 angstrom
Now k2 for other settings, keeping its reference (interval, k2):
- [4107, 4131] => 4128.61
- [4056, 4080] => 4079.48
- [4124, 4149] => 4147.67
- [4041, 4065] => 4064.47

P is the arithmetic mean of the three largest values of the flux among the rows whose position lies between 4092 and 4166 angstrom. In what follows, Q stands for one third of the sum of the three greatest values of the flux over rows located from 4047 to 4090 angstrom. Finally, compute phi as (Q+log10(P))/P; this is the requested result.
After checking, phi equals 1.13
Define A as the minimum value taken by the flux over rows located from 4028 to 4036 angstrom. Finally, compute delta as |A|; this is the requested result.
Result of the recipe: 5.77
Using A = 5.77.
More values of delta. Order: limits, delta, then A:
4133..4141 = 4.84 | 4.84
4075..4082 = 5.90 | 5.9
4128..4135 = 4.41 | 4.41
